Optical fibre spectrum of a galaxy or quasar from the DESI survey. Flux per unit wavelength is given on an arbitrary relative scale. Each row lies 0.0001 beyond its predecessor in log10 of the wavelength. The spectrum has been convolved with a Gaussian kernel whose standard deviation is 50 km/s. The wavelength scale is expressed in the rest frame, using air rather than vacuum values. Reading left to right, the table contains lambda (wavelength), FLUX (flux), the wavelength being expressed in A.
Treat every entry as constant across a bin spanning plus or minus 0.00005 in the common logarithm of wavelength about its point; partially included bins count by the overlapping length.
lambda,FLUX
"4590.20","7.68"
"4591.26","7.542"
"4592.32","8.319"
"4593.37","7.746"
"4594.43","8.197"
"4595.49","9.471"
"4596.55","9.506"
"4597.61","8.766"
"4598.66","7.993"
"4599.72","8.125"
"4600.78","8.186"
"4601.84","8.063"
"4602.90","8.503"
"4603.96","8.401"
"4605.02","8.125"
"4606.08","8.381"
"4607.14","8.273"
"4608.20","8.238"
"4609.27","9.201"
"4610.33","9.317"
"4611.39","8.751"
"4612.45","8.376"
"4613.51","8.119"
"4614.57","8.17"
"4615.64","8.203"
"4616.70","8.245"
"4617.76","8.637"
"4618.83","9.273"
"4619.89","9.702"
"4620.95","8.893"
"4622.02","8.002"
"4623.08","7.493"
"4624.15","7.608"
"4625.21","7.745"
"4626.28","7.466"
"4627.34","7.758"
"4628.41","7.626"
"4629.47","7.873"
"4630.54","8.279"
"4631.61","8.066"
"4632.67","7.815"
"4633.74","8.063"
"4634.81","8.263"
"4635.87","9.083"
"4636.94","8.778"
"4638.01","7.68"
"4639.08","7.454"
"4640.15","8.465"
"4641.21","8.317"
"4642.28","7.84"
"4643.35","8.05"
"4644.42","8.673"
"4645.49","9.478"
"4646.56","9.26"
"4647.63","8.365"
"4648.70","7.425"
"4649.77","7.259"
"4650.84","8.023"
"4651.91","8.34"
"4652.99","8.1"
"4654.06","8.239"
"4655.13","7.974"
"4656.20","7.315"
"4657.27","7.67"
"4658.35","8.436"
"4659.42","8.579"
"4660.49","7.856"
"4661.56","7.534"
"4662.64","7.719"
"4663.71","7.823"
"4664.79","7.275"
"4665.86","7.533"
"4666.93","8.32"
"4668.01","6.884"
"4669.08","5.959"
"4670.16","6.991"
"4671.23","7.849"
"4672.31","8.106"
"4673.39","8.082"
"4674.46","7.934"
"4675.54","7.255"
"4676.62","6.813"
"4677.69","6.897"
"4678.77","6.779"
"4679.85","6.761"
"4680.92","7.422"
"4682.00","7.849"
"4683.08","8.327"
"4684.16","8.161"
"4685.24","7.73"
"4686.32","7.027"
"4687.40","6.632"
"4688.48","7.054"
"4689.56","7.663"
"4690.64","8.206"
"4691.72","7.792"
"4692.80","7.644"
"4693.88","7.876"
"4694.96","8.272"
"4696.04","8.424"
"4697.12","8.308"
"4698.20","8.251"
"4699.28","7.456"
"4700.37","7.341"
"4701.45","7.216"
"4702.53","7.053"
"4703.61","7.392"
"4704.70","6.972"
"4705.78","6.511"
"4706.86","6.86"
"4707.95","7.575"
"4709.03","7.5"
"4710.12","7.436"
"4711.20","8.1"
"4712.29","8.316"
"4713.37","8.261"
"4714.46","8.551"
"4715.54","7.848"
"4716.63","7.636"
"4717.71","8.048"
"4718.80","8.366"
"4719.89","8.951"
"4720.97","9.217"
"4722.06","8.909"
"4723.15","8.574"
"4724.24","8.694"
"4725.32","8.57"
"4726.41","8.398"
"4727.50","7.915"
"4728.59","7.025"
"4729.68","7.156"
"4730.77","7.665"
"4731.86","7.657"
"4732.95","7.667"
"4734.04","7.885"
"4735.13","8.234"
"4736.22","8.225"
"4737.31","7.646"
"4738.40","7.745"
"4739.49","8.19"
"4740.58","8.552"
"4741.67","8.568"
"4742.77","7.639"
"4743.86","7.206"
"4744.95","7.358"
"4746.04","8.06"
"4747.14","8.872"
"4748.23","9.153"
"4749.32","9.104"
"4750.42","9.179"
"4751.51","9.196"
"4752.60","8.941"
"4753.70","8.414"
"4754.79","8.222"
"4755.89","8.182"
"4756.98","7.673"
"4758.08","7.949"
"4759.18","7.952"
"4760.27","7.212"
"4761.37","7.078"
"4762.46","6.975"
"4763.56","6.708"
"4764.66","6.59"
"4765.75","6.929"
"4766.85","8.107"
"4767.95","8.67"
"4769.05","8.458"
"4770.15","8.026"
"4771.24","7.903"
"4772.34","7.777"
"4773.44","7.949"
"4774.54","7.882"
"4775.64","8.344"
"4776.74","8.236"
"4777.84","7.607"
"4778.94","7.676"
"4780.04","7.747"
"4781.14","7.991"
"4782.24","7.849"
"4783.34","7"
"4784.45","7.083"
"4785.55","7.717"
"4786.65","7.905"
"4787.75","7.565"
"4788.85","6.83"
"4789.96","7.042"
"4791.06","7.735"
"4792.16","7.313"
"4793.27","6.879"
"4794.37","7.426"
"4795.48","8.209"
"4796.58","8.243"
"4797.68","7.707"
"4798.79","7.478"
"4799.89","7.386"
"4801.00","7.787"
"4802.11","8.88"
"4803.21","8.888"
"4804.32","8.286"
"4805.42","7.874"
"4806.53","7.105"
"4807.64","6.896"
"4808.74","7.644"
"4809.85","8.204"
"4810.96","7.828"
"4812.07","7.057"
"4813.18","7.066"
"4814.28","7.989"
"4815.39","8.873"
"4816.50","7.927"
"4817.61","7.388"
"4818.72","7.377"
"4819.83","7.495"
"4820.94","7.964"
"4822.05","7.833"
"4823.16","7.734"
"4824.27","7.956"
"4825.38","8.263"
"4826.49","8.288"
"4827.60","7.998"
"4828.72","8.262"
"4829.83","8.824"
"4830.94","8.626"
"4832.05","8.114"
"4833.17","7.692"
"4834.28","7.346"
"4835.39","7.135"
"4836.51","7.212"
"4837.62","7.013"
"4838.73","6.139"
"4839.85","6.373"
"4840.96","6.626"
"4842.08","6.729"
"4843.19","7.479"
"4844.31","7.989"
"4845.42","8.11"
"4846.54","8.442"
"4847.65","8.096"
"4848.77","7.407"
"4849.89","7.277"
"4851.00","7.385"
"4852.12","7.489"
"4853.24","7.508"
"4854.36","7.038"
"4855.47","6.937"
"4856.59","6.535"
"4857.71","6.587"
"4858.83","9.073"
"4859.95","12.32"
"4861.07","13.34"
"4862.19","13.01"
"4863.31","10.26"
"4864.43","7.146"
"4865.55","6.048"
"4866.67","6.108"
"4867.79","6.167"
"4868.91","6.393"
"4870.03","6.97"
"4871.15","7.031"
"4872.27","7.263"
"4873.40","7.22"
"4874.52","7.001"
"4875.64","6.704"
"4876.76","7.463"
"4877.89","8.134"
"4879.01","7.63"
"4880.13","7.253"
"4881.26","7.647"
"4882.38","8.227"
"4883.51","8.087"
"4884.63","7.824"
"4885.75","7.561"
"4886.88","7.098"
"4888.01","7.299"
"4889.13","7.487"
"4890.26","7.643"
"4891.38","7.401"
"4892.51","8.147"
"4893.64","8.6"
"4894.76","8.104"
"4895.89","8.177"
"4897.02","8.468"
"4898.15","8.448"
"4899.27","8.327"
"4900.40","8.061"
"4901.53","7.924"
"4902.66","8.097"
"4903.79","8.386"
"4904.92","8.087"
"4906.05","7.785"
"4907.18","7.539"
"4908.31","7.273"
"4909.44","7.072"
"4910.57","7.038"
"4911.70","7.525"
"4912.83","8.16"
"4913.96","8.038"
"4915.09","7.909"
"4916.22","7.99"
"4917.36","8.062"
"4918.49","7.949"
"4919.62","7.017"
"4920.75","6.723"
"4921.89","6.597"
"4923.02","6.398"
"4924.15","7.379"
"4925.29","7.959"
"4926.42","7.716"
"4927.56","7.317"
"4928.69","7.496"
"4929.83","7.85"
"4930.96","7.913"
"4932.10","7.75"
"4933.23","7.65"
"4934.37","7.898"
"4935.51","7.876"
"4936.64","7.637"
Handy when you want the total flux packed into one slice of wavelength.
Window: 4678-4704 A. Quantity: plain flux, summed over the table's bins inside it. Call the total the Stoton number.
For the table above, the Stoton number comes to 183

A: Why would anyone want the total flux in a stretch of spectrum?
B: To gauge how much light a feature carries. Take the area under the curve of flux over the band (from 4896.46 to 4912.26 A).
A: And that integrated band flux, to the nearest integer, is 124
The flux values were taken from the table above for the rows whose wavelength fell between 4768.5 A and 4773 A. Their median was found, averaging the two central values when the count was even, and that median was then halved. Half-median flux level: 3.98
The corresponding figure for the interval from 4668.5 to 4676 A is 3.92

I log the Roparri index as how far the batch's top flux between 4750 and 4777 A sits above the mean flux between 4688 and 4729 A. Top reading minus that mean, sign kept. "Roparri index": 1.3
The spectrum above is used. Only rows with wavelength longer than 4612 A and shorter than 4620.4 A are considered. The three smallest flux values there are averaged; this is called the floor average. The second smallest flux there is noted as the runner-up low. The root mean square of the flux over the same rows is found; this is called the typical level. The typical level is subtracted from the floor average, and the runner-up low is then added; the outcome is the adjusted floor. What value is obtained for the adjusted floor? 7.7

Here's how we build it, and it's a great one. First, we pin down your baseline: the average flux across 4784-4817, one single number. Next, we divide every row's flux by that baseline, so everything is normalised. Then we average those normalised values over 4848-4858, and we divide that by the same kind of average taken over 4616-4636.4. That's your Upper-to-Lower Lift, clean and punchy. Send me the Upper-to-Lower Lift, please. 0.87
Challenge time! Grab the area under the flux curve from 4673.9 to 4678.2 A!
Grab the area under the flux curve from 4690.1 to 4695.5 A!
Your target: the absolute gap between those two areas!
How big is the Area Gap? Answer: 12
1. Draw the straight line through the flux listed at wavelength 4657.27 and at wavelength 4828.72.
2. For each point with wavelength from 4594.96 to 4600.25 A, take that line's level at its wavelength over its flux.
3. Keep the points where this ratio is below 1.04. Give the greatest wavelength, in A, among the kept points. 4599.72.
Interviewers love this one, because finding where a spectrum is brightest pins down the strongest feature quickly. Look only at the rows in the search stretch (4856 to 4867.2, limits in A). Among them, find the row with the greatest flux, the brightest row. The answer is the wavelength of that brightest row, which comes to 4861.07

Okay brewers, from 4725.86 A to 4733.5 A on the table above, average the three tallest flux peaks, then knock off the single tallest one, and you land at -0.40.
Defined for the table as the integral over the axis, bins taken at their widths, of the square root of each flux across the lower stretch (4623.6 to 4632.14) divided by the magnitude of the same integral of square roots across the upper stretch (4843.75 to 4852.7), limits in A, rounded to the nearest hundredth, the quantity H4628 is 0.96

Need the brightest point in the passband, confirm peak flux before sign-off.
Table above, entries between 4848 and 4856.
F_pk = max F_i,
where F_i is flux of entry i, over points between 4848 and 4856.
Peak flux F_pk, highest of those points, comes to 7.508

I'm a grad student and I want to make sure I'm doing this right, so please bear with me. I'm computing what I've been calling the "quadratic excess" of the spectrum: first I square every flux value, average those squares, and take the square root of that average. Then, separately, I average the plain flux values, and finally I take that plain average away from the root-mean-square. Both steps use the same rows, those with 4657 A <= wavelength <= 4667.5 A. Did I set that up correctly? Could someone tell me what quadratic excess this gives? 0.011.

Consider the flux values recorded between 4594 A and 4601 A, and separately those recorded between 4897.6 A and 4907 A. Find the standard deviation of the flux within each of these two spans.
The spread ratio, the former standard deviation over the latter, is 2.8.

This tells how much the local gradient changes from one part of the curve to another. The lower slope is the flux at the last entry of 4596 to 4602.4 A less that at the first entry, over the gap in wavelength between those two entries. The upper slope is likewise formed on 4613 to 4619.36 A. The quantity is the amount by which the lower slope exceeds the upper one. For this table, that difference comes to -0.49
